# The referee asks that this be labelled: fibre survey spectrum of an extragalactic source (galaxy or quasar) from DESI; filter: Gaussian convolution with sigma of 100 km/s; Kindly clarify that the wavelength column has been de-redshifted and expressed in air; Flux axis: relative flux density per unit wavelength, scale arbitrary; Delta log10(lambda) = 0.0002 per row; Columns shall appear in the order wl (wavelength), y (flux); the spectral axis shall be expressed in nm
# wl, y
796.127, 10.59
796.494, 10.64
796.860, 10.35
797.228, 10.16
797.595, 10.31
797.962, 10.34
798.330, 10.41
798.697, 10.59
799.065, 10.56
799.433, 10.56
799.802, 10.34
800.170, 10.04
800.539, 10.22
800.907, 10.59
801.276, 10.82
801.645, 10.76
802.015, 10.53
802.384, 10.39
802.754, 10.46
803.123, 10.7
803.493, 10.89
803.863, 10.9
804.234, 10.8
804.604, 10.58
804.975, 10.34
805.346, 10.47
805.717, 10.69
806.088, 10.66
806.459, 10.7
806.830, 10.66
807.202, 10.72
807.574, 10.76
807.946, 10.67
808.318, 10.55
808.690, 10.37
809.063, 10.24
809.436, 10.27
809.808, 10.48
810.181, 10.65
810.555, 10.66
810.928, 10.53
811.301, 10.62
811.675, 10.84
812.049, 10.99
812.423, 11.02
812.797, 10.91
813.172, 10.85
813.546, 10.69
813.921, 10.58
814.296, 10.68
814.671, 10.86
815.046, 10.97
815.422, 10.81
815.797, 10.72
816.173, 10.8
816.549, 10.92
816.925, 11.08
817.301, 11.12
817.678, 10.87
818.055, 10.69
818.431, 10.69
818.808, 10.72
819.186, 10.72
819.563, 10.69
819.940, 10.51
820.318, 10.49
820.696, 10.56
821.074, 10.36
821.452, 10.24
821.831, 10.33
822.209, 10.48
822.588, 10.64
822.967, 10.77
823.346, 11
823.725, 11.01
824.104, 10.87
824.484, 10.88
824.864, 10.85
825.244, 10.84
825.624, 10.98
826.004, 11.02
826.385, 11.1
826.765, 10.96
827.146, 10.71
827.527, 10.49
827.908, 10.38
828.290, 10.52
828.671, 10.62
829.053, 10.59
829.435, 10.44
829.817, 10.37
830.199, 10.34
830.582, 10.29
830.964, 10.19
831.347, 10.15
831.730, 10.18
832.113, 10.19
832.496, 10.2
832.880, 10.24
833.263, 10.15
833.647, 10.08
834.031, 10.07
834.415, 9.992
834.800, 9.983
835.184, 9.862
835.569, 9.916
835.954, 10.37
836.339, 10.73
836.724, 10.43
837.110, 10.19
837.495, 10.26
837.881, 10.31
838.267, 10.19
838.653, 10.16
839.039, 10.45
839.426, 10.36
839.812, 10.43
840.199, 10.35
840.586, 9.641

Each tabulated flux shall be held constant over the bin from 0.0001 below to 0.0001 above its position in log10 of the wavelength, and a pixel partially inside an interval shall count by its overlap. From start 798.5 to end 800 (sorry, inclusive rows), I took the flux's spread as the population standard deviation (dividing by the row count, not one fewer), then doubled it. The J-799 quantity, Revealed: 0.20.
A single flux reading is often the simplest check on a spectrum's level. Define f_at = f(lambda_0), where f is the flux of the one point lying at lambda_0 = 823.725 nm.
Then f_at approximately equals 11.01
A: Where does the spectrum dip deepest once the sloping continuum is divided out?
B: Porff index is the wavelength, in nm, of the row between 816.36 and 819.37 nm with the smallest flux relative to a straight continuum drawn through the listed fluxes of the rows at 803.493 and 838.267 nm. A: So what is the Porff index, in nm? 818.055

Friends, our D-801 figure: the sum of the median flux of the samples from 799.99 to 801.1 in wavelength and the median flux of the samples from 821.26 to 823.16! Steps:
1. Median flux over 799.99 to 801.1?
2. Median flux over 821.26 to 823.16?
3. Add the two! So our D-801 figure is 20.7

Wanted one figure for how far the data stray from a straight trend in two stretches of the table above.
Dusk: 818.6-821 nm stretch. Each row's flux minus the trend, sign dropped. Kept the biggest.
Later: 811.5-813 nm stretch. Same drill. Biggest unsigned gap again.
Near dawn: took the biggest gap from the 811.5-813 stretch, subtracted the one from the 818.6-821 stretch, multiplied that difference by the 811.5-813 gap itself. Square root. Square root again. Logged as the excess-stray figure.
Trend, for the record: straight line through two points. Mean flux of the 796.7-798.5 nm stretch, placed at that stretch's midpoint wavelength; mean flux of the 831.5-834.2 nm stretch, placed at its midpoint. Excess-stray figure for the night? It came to 0.68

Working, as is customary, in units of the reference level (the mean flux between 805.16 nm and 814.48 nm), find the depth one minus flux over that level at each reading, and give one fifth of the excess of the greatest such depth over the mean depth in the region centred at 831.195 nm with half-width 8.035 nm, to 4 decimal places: 0.0109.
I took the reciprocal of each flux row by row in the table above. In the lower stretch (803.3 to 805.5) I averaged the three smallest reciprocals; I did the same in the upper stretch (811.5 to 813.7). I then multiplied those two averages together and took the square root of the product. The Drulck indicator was 0.0916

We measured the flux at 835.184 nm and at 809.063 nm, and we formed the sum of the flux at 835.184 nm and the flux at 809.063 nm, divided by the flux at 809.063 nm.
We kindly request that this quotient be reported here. 1.96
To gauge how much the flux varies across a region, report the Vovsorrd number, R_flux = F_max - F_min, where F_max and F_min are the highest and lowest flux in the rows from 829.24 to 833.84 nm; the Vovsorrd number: 0.36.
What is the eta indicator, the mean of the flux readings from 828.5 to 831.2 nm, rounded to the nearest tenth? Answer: 10.4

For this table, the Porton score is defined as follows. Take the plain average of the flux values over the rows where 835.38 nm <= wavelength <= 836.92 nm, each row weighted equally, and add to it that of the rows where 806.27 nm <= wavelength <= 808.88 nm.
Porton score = 21.0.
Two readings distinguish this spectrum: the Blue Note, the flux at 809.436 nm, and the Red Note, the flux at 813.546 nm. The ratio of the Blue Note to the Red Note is 0.96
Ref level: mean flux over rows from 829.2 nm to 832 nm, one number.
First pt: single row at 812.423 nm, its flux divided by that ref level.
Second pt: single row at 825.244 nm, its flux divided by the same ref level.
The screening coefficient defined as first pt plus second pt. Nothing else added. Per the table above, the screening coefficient 2.13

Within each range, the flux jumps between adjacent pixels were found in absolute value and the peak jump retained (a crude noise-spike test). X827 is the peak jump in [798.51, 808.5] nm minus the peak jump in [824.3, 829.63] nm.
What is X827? 0.12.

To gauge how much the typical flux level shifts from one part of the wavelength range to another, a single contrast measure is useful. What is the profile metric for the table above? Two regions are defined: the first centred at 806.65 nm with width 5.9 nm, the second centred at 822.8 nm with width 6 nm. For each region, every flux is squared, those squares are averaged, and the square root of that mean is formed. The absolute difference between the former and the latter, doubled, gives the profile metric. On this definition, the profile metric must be 0.18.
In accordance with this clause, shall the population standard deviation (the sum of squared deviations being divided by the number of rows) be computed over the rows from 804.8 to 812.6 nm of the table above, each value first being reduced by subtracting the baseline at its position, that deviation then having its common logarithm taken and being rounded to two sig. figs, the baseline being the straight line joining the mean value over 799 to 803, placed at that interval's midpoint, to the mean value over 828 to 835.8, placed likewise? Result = -0.68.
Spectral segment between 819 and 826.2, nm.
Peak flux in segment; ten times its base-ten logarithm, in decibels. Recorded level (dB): 10.4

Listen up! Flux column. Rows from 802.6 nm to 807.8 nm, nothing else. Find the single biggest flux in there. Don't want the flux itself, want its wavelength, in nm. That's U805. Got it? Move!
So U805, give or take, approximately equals 803.863 nm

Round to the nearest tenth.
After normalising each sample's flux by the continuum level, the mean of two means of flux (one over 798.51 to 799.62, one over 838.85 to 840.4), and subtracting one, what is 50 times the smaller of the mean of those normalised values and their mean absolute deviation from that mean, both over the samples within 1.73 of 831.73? -1.3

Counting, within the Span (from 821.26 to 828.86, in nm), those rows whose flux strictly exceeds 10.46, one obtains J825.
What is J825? 17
